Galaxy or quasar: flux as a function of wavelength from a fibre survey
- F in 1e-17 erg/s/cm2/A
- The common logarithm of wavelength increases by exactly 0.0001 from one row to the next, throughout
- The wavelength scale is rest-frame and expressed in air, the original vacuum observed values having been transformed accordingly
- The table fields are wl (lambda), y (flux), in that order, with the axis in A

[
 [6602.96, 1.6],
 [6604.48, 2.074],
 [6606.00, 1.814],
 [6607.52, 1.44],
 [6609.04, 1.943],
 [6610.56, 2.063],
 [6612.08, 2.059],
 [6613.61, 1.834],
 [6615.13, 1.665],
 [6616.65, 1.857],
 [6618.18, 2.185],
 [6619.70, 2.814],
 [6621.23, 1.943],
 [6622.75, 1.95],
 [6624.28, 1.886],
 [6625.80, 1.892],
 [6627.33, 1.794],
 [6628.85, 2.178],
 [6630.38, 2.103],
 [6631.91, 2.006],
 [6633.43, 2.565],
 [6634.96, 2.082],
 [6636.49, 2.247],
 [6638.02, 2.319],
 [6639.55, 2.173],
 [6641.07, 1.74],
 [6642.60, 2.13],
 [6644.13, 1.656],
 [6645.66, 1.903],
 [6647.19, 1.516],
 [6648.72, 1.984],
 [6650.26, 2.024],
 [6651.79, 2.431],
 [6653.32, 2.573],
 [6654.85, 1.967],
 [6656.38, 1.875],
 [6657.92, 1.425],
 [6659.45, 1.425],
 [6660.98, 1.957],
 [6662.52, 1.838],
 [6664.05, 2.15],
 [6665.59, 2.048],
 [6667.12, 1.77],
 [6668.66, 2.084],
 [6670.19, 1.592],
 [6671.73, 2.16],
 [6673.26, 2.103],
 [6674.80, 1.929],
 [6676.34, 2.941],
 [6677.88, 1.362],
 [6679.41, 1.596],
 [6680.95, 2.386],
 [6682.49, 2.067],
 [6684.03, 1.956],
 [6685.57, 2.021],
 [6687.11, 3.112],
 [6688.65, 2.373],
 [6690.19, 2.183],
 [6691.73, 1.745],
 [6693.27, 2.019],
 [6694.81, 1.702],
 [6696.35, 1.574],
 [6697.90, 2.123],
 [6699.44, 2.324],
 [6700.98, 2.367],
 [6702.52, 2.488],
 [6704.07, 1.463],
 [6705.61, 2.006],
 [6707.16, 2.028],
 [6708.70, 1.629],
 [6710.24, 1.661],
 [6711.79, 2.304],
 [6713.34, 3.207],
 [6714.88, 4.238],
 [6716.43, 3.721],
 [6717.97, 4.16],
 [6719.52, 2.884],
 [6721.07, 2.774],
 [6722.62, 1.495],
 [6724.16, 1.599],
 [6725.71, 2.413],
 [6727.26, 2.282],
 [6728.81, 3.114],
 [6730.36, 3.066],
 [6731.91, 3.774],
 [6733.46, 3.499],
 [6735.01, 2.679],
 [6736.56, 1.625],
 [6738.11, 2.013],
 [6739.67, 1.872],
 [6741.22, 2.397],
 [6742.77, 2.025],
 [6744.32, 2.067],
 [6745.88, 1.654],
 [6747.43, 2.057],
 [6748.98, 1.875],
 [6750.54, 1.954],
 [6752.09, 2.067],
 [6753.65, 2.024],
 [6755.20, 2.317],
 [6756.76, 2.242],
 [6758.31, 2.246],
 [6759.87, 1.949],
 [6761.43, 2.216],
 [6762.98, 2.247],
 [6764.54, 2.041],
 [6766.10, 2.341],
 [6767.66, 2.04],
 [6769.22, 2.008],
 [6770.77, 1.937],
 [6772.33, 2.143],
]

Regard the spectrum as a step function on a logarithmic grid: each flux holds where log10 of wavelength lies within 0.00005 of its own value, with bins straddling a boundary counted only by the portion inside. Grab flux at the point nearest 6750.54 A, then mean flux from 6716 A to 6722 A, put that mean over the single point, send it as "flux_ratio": 1.7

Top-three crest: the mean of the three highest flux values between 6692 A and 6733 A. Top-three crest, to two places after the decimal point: 4.06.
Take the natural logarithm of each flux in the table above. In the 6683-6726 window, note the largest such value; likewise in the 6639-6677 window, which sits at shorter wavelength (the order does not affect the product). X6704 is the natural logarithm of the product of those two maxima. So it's 0.4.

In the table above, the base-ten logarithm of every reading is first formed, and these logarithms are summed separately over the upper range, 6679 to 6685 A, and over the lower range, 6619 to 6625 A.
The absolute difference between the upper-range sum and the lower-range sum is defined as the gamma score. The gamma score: 0.12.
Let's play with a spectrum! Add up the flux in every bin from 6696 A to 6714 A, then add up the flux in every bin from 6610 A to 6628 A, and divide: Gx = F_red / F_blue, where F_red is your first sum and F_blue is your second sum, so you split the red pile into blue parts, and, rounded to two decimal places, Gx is 1.05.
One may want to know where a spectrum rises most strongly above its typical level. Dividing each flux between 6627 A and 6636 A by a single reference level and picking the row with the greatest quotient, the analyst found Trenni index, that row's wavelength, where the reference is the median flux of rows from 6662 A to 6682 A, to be 6633.43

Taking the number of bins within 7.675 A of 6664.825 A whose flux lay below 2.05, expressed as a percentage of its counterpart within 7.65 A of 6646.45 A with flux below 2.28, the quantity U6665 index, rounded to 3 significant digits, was 87.5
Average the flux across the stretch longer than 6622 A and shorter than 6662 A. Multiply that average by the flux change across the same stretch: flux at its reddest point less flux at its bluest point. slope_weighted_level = 0.0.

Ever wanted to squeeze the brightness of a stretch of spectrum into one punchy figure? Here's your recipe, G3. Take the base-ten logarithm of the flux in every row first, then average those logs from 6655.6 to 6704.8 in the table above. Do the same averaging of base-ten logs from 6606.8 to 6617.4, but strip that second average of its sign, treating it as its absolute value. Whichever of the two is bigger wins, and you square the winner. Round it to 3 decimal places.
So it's 0.086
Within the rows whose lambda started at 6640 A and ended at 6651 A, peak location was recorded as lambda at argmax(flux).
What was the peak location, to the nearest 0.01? 6642.60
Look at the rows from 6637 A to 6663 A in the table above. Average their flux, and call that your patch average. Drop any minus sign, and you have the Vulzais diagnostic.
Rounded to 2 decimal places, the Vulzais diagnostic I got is 1.94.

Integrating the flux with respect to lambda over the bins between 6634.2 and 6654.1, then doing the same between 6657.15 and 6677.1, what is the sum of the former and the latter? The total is 80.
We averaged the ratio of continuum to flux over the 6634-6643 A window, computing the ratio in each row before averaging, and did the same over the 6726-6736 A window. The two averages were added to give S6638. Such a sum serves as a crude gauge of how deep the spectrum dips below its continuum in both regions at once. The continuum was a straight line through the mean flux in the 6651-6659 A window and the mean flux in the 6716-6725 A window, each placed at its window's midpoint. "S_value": 1.86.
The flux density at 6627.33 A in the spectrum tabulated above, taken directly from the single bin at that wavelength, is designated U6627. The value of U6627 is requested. 1.794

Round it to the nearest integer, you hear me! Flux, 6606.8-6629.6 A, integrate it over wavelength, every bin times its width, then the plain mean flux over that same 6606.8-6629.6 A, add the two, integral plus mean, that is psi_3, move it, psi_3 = 47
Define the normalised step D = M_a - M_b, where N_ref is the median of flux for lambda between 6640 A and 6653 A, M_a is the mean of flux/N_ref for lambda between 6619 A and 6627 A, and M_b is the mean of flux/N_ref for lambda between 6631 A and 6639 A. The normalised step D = -0.08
